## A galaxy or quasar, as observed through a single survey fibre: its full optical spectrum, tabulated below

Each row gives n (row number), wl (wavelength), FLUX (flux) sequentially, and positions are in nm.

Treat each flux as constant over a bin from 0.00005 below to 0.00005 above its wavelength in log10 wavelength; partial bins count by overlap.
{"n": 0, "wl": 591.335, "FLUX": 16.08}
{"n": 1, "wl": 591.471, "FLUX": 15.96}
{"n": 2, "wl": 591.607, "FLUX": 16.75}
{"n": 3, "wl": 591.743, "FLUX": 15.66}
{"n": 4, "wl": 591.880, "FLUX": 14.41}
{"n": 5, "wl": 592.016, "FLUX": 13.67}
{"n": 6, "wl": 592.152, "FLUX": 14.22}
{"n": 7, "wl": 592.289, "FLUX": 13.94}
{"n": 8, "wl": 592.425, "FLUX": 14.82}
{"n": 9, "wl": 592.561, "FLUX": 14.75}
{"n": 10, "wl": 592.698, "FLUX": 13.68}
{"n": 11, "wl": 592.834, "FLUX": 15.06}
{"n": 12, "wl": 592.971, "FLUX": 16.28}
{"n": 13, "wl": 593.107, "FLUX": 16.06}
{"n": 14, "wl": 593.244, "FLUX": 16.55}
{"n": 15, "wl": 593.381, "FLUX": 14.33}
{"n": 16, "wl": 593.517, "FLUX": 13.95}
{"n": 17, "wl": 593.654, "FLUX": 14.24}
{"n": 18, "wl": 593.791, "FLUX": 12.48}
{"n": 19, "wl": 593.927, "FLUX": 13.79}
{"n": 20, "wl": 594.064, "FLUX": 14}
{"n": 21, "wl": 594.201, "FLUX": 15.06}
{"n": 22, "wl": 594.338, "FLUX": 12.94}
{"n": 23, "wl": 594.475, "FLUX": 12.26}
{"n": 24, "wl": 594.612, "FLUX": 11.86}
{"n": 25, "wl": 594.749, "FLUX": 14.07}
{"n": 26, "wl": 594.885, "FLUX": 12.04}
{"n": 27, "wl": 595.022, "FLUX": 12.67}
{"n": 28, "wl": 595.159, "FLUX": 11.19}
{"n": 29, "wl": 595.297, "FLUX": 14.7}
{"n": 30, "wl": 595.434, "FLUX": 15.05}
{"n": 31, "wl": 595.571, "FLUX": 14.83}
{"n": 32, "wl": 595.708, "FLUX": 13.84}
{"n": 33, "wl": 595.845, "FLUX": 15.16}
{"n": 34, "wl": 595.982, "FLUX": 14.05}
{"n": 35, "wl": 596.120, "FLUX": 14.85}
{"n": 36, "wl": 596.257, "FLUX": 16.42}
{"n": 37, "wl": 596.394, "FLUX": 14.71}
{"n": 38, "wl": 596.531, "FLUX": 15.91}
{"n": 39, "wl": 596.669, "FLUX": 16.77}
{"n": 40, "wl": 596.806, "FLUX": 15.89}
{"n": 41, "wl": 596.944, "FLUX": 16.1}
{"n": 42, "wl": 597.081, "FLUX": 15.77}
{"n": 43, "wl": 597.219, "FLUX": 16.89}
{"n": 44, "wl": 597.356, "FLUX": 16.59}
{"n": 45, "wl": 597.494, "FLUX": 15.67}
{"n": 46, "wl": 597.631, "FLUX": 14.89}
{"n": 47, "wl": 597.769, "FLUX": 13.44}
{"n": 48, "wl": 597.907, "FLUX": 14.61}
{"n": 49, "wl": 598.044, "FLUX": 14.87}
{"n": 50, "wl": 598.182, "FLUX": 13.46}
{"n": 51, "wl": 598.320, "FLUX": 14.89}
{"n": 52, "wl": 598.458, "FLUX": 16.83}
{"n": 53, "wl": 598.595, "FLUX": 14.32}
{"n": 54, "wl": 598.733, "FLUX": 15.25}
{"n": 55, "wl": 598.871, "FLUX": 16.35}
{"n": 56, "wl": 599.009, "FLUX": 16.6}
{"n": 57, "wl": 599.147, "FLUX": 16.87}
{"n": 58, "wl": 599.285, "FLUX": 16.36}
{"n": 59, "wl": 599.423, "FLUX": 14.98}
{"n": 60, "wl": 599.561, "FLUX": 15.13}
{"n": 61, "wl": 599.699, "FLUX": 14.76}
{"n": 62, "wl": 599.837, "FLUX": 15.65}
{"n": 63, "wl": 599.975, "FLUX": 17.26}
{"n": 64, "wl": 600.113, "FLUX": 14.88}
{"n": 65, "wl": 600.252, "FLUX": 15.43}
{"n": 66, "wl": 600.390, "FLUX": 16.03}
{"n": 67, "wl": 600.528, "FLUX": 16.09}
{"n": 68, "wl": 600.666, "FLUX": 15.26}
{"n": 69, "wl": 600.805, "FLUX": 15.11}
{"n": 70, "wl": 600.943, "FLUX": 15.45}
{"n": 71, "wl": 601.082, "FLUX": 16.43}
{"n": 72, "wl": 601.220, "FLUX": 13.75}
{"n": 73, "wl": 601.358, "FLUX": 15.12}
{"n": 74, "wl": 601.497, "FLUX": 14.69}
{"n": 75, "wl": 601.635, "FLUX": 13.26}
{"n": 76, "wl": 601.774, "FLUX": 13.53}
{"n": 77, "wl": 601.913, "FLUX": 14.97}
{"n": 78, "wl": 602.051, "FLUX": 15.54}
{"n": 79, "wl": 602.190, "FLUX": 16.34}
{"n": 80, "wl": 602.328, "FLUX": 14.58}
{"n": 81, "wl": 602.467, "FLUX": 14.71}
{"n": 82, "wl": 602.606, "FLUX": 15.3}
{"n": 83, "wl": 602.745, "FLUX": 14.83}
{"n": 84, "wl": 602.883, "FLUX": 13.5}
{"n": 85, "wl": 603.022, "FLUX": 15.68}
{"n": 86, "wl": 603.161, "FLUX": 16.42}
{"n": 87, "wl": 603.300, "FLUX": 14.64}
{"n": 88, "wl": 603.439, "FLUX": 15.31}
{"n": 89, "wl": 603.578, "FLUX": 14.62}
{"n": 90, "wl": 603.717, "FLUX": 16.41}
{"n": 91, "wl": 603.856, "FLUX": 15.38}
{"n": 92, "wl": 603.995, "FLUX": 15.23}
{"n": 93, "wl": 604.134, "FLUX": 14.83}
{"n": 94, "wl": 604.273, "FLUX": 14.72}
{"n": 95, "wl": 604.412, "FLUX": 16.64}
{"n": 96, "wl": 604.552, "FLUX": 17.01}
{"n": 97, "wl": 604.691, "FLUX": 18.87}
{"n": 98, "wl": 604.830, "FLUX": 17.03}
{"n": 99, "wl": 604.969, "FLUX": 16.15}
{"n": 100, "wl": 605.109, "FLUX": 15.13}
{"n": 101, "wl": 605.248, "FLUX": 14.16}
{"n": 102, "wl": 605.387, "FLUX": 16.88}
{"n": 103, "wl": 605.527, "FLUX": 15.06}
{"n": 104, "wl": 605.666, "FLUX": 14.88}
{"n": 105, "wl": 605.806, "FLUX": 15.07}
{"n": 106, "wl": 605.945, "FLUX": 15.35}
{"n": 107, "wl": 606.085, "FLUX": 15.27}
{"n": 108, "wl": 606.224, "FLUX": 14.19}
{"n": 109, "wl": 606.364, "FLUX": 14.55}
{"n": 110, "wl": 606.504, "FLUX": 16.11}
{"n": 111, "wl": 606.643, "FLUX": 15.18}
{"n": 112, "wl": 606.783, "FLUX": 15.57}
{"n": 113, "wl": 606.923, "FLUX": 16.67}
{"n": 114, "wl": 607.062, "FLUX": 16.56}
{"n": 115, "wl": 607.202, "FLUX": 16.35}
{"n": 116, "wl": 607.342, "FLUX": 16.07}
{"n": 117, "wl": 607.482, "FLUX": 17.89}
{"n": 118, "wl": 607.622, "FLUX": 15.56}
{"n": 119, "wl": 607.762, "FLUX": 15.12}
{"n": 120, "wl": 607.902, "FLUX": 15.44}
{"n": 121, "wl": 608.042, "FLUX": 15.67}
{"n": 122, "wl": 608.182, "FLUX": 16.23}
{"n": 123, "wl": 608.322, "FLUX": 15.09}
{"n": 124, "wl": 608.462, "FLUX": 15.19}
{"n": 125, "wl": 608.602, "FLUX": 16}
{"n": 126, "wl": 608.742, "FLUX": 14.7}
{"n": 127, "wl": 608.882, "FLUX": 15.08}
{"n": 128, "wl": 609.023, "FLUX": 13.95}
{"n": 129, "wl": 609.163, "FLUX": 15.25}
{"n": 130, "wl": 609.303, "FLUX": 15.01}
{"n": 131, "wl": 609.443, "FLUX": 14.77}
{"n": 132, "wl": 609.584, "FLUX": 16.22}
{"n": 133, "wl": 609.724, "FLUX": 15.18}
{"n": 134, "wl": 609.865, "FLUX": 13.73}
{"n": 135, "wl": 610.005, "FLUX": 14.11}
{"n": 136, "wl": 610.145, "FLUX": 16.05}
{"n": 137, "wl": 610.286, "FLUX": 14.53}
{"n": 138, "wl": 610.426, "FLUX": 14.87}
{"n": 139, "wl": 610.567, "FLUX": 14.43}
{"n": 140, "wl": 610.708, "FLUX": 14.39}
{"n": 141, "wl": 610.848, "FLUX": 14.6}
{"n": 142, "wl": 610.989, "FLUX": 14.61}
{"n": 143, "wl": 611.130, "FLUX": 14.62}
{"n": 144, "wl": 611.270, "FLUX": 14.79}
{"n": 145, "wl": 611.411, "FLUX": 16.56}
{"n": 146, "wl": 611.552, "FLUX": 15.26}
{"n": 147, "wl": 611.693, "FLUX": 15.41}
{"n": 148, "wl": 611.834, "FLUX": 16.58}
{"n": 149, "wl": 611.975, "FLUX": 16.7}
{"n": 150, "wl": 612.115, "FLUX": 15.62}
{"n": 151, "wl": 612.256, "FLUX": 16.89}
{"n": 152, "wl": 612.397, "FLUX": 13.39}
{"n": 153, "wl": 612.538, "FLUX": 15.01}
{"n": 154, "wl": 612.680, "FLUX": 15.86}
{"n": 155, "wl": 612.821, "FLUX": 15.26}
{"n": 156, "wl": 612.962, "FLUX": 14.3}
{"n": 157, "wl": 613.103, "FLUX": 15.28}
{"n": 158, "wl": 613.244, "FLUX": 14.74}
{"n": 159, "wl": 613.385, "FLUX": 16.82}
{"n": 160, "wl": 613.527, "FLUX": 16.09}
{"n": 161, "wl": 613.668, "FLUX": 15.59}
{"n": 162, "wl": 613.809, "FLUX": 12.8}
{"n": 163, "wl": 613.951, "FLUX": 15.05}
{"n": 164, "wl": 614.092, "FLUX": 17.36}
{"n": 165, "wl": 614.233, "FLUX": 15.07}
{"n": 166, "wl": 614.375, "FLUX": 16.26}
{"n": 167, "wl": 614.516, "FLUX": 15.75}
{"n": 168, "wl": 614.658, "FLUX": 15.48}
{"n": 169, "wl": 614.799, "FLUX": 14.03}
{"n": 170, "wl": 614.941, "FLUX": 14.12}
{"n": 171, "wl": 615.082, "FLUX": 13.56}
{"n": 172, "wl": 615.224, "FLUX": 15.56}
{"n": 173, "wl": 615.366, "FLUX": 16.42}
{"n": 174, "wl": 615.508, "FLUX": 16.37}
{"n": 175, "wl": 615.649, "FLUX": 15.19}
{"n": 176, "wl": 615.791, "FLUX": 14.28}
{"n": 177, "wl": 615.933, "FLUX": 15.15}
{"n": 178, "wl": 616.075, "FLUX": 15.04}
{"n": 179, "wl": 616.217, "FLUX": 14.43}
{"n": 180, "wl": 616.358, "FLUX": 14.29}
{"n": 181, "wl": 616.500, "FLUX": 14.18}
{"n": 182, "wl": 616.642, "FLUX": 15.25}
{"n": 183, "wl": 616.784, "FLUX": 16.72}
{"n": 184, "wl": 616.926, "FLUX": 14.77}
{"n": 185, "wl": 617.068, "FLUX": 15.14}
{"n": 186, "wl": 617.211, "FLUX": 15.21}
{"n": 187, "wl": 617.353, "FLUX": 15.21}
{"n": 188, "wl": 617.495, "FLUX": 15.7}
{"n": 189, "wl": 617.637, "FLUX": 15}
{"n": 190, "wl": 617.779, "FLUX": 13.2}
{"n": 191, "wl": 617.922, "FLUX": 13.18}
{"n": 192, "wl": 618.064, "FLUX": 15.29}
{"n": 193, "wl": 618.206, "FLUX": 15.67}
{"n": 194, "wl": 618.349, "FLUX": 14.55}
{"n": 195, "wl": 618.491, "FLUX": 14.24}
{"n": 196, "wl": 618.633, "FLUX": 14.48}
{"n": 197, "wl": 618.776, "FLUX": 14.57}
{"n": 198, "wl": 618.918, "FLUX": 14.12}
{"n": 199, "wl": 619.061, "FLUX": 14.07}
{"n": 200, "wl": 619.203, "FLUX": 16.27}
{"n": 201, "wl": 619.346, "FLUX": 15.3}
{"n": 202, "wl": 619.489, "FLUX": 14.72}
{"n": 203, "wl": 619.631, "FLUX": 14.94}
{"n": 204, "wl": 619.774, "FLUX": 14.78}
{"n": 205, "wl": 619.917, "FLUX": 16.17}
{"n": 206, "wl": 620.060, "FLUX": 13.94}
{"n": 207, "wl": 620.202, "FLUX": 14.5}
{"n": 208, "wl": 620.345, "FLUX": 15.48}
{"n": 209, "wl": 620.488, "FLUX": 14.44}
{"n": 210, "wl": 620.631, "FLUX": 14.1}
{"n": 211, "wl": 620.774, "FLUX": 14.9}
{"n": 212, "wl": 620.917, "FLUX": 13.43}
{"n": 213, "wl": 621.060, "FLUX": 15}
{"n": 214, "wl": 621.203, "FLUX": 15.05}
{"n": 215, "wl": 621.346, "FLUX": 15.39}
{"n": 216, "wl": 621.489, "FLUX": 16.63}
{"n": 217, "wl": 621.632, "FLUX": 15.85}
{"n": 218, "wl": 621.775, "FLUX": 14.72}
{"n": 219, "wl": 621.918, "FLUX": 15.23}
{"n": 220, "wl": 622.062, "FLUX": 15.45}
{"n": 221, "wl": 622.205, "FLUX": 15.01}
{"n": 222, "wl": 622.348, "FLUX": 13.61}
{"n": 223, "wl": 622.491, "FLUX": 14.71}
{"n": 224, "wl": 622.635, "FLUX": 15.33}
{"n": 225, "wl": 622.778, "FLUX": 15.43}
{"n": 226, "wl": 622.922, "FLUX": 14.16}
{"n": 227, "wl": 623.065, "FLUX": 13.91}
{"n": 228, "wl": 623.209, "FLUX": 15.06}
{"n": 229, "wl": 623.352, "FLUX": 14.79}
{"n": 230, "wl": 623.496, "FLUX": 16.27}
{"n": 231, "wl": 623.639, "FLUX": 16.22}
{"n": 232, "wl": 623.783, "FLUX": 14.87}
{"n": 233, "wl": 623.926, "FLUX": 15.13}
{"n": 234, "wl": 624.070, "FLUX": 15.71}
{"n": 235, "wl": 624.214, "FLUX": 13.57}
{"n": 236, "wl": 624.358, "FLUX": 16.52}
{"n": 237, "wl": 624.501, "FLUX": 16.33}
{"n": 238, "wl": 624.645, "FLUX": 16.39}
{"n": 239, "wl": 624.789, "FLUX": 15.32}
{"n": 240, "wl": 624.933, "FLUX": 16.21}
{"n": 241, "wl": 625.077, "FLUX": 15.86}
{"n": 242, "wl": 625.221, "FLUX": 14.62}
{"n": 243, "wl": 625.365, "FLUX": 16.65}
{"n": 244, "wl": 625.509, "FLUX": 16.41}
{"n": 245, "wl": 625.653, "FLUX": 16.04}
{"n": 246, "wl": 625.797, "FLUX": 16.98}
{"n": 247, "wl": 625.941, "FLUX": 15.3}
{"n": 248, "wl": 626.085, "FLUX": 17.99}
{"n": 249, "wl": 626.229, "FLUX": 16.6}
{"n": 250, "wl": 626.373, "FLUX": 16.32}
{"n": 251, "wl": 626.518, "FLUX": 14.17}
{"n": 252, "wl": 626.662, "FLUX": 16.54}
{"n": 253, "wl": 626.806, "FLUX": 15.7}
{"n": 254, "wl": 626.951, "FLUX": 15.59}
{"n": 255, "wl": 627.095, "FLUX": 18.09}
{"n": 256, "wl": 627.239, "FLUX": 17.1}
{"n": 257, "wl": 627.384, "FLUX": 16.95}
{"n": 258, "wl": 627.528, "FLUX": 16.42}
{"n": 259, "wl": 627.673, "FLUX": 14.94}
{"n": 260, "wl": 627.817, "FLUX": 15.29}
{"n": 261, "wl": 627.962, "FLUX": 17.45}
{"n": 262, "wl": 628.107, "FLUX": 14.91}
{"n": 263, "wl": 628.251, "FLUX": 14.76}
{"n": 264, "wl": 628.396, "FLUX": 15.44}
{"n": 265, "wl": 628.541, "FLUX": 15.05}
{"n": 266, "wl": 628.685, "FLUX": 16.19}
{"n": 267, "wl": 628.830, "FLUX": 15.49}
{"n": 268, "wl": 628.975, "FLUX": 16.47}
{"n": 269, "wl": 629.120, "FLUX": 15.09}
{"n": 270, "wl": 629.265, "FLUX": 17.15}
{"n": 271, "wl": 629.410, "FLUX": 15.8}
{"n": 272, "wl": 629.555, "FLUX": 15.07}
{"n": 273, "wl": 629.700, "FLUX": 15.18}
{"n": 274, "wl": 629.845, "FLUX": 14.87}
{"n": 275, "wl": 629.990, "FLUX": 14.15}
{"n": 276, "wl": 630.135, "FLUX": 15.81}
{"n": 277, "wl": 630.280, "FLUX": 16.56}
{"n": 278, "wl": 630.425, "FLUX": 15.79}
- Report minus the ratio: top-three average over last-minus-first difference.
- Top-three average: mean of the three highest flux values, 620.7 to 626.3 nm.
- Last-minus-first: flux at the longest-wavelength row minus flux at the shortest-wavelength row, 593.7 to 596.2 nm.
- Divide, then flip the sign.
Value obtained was -7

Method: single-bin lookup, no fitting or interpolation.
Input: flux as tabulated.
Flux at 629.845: 14.87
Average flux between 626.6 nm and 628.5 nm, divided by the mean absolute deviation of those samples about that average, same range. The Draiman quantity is 17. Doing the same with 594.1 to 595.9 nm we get 11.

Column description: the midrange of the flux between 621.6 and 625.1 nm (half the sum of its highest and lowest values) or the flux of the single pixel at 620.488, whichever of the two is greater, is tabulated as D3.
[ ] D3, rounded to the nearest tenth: 15.0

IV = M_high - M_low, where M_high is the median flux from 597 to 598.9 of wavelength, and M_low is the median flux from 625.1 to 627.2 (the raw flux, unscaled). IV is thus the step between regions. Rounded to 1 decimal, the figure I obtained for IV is -1.3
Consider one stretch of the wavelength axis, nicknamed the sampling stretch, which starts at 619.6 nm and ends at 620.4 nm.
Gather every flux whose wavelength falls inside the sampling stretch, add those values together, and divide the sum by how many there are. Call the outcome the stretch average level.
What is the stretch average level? 15.0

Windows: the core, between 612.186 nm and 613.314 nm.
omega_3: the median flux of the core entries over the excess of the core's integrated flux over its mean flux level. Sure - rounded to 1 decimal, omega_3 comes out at 7.8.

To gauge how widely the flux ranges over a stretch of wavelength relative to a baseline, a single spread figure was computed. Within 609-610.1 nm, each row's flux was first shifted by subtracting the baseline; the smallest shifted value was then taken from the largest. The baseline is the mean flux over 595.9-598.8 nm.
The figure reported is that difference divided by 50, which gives 0.050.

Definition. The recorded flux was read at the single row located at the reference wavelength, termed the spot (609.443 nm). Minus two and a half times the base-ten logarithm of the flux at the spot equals -2.92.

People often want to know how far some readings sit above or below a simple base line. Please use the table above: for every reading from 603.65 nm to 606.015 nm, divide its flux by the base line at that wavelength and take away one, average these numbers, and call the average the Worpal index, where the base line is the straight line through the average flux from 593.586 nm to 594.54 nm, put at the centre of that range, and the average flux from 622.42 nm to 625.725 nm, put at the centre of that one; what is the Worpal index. 0.11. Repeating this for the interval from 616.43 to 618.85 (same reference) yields -0.01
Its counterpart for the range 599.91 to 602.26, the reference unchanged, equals 0.09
